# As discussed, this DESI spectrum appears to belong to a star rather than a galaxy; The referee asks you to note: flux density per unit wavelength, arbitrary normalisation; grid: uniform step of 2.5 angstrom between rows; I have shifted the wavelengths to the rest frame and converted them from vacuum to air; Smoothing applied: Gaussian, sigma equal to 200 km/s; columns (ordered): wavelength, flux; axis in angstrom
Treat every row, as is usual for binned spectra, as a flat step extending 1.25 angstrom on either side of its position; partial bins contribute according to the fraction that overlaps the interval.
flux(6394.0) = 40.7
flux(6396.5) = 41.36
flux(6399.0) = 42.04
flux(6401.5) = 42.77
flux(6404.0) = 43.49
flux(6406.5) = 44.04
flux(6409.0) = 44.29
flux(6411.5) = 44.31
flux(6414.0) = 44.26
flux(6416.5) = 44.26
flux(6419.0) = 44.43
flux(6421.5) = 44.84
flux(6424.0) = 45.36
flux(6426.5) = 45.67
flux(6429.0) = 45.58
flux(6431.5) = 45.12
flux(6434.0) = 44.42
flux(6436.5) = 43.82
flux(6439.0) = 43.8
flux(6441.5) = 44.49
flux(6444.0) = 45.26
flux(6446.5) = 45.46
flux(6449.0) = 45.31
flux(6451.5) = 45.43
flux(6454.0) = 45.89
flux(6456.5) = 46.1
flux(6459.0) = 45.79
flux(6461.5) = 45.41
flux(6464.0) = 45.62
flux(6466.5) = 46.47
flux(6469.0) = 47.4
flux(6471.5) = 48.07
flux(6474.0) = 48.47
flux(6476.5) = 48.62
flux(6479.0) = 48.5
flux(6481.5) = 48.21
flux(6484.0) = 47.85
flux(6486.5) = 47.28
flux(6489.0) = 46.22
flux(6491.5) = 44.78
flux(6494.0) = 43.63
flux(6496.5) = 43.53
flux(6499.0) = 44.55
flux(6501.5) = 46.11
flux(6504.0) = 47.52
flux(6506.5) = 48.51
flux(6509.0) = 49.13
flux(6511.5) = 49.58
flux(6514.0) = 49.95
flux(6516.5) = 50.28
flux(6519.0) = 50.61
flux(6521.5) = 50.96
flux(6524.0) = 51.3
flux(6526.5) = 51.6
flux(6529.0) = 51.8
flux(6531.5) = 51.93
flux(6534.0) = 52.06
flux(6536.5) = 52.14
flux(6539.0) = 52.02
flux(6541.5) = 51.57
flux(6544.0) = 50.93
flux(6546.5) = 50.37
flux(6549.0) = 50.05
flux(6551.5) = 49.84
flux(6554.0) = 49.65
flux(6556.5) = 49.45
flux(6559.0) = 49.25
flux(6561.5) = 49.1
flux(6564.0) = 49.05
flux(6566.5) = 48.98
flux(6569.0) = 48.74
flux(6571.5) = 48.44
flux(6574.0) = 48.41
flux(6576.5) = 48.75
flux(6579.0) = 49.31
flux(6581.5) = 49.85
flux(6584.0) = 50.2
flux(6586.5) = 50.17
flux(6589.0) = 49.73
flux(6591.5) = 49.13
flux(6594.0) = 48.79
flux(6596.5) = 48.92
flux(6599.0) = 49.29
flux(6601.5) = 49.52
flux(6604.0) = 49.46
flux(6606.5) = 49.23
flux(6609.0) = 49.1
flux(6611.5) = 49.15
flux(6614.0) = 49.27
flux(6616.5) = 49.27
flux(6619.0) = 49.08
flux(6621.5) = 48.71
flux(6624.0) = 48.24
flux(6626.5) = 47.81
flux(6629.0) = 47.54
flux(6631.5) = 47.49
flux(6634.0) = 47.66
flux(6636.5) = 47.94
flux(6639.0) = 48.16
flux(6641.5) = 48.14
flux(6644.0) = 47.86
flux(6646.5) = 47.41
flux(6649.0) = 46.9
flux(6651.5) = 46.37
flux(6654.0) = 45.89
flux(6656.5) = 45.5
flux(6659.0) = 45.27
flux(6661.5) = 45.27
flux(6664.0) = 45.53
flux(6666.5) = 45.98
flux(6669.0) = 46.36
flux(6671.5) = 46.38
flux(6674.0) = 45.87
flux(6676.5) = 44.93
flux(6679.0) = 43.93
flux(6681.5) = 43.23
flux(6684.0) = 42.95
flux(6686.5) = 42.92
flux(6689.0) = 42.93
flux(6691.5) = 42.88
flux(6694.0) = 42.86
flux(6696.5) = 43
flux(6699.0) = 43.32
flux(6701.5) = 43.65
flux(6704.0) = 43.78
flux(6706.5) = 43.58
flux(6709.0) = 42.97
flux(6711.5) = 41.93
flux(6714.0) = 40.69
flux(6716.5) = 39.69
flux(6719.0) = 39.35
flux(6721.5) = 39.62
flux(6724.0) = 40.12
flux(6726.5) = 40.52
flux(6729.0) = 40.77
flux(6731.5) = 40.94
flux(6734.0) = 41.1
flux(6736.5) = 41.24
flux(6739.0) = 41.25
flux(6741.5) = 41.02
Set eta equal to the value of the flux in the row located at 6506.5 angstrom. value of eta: 48.51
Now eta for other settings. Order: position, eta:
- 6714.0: 40.69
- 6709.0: 42.97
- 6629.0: 47.54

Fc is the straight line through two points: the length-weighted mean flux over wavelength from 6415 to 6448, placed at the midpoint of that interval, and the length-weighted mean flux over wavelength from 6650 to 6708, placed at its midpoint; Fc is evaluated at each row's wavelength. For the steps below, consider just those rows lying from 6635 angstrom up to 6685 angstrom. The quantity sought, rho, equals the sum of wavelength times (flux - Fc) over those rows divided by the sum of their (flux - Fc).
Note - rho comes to 6648.0 angstrom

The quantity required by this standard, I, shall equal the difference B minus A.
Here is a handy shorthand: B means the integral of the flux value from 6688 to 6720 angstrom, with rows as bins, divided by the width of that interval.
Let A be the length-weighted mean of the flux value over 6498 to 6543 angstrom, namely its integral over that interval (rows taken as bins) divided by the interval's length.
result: -8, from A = 50.1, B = 42.4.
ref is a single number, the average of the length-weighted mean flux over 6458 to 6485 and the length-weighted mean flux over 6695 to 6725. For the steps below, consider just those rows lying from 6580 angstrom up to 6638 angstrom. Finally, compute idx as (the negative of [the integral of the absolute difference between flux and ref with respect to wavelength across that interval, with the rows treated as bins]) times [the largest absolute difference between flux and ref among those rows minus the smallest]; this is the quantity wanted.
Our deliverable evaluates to -685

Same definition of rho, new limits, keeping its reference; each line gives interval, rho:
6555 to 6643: 6597.0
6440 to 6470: 6460.4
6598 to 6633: 6613.8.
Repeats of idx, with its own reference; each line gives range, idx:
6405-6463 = -56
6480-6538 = -1875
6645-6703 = -203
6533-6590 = -1134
